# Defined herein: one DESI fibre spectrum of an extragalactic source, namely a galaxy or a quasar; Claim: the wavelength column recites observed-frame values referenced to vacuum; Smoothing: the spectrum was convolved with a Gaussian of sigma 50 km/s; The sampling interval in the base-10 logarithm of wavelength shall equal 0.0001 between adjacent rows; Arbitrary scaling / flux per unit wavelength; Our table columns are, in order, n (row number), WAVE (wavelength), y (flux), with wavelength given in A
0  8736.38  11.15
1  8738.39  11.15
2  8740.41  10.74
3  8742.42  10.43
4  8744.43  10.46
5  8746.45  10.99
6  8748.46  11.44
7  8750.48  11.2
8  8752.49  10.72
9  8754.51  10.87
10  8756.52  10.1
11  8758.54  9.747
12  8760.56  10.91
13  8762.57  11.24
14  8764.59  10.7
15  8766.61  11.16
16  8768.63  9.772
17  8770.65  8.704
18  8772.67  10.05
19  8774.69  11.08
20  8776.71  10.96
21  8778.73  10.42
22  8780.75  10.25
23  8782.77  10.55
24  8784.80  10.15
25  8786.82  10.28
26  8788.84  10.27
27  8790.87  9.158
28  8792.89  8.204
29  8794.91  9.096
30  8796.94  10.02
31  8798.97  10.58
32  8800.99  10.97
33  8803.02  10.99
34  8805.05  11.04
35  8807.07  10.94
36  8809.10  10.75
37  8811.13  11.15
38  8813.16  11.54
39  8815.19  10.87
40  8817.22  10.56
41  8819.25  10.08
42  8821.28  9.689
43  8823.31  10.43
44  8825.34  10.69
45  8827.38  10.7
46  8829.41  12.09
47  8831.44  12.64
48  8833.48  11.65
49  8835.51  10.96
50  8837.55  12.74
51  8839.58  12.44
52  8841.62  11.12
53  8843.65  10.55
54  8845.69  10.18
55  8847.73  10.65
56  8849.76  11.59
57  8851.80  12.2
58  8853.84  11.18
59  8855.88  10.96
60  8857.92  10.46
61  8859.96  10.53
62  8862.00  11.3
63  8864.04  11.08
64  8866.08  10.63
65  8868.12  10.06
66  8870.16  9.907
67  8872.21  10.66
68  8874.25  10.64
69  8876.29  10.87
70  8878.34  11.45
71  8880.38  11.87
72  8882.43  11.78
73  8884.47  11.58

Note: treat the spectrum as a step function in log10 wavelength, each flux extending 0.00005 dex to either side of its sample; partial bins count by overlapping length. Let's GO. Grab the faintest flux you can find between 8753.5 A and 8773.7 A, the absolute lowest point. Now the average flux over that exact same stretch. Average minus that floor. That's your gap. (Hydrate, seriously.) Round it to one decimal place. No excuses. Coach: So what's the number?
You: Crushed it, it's 1.6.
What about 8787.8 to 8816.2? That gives 2.2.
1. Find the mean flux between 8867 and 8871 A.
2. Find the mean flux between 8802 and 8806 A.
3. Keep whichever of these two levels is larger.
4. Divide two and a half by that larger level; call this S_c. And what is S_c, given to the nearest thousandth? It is 0.227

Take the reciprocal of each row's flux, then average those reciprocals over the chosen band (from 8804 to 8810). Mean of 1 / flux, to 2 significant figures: 0.092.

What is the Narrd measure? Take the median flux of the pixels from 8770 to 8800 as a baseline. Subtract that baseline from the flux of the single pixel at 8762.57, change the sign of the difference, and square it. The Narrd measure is 1.0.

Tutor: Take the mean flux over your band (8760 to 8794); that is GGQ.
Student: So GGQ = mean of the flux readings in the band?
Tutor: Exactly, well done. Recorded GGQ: 10.2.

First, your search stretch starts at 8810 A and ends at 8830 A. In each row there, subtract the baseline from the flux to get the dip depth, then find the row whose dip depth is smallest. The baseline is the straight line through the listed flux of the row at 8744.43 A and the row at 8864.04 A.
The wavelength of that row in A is 8821.28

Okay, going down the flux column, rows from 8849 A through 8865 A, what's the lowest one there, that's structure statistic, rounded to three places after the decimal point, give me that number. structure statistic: 10.460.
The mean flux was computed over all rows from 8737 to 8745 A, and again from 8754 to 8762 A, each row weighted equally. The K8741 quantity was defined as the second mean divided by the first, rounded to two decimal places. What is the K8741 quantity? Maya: 0.97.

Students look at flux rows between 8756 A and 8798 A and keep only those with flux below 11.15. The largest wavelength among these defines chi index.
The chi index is 8796.94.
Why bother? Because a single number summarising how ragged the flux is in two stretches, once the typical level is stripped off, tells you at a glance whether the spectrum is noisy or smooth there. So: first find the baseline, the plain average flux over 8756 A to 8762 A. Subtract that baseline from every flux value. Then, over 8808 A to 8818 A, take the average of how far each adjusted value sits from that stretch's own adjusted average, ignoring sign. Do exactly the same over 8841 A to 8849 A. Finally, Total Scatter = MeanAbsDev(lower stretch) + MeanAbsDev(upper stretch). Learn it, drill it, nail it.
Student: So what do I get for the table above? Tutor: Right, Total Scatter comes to 0.56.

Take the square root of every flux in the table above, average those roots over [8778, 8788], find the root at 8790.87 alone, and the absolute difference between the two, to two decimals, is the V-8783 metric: 0.19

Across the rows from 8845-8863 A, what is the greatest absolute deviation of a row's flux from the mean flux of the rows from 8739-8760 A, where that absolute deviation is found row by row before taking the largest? 1.5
